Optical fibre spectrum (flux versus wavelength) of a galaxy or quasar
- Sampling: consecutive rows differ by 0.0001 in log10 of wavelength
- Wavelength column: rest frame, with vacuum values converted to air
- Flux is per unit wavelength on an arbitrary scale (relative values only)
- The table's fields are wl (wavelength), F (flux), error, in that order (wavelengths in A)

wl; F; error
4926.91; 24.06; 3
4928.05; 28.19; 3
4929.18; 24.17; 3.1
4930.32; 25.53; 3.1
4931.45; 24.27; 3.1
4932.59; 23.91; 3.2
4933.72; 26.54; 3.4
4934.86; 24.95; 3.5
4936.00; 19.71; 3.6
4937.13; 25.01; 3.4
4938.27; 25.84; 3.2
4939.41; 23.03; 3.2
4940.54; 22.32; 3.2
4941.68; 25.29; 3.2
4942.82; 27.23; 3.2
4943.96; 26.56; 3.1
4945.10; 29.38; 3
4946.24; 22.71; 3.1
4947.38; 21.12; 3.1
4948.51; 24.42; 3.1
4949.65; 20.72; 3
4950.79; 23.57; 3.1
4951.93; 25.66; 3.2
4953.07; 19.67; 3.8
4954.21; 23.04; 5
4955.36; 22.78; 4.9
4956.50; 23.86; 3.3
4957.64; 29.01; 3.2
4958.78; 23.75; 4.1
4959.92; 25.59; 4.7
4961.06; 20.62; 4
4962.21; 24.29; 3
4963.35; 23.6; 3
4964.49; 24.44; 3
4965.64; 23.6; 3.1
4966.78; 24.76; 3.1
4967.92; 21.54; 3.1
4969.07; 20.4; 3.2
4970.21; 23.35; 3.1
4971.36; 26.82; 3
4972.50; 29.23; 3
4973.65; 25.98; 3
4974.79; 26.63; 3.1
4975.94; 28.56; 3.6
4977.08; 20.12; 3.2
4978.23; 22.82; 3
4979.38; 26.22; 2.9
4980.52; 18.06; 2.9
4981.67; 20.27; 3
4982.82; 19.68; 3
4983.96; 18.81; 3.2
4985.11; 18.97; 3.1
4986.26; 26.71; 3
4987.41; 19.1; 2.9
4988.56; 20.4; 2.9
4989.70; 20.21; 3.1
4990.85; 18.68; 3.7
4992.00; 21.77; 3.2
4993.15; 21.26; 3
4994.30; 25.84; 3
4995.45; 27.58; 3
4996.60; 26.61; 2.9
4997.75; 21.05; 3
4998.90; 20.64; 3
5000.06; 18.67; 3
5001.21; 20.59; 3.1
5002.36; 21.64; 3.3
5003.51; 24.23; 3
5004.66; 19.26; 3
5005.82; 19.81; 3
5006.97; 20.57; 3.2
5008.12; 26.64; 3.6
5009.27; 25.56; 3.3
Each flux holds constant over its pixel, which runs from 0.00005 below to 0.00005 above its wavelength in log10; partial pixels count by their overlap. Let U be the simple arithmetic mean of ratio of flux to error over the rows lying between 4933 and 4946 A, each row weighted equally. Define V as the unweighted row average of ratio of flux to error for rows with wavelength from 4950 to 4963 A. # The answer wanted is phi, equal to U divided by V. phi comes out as 1.20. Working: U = 7.7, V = 6.44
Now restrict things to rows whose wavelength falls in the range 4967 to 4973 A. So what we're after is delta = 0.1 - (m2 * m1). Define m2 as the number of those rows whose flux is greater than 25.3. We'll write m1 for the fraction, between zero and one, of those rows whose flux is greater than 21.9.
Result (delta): -1.1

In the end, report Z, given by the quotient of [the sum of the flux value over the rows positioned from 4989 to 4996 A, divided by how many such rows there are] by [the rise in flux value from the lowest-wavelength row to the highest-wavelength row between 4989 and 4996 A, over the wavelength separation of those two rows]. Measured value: 18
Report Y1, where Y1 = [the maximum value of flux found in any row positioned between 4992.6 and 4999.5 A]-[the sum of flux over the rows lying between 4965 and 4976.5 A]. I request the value -223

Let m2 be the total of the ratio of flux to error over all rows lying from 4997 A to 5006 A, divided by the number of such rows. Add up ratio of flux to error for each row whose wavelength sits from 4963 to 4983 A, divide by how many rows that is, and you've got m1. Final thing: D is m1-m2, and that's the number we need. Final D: 0.9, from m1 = 7.7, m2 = 6.80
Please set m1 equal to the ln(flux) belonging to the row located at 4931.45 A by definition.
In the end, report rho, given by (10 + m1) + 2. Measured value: 15.2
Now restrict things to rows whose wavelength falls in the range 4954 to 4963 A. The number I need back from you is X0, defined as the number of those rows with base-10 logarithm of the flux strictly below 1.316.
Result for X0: 1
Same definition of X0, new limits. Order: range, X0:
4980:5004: 12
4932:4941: 1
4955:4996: 12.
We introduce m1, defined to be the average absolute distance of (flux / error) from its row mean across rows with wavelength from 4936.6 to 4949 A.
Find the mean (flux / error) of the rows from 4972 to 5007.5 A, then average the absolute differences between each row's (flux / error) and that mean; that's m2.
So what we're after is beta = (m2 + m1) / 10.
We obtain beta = 0.166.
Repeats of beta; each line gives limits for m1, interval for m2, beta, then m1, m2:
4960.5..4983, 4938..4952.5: 0.152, 0.90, 0.62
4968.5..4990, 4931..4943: 0.160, 1.05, 0.55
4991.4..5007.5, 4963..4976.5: 0.151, 0.86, 0.66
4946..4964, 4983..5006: 0.206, 1.19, 0.86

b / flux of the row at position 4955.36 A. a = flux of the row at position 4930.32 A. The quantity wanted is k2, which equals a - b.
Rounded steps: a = 25.53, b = 22.78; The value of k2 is 3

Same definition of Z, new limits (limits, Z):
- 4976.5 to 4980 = 9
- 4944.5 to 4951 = -23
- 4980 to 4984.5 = 88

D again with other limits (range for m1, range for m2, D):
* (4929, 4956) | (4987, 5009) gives 0.2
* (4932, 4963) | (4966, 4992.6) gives -0.2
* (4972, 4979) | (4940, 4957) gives 0.9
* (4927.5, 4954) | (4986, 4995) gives 0.5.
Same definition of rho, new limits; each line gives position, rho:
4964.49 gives 15.2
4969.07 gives 15.0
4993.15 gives 15.1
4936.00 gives 15.0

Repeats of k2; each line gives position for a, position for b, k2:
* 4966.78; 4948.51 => 0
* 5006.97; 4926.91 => -3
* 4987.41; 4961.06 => -2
